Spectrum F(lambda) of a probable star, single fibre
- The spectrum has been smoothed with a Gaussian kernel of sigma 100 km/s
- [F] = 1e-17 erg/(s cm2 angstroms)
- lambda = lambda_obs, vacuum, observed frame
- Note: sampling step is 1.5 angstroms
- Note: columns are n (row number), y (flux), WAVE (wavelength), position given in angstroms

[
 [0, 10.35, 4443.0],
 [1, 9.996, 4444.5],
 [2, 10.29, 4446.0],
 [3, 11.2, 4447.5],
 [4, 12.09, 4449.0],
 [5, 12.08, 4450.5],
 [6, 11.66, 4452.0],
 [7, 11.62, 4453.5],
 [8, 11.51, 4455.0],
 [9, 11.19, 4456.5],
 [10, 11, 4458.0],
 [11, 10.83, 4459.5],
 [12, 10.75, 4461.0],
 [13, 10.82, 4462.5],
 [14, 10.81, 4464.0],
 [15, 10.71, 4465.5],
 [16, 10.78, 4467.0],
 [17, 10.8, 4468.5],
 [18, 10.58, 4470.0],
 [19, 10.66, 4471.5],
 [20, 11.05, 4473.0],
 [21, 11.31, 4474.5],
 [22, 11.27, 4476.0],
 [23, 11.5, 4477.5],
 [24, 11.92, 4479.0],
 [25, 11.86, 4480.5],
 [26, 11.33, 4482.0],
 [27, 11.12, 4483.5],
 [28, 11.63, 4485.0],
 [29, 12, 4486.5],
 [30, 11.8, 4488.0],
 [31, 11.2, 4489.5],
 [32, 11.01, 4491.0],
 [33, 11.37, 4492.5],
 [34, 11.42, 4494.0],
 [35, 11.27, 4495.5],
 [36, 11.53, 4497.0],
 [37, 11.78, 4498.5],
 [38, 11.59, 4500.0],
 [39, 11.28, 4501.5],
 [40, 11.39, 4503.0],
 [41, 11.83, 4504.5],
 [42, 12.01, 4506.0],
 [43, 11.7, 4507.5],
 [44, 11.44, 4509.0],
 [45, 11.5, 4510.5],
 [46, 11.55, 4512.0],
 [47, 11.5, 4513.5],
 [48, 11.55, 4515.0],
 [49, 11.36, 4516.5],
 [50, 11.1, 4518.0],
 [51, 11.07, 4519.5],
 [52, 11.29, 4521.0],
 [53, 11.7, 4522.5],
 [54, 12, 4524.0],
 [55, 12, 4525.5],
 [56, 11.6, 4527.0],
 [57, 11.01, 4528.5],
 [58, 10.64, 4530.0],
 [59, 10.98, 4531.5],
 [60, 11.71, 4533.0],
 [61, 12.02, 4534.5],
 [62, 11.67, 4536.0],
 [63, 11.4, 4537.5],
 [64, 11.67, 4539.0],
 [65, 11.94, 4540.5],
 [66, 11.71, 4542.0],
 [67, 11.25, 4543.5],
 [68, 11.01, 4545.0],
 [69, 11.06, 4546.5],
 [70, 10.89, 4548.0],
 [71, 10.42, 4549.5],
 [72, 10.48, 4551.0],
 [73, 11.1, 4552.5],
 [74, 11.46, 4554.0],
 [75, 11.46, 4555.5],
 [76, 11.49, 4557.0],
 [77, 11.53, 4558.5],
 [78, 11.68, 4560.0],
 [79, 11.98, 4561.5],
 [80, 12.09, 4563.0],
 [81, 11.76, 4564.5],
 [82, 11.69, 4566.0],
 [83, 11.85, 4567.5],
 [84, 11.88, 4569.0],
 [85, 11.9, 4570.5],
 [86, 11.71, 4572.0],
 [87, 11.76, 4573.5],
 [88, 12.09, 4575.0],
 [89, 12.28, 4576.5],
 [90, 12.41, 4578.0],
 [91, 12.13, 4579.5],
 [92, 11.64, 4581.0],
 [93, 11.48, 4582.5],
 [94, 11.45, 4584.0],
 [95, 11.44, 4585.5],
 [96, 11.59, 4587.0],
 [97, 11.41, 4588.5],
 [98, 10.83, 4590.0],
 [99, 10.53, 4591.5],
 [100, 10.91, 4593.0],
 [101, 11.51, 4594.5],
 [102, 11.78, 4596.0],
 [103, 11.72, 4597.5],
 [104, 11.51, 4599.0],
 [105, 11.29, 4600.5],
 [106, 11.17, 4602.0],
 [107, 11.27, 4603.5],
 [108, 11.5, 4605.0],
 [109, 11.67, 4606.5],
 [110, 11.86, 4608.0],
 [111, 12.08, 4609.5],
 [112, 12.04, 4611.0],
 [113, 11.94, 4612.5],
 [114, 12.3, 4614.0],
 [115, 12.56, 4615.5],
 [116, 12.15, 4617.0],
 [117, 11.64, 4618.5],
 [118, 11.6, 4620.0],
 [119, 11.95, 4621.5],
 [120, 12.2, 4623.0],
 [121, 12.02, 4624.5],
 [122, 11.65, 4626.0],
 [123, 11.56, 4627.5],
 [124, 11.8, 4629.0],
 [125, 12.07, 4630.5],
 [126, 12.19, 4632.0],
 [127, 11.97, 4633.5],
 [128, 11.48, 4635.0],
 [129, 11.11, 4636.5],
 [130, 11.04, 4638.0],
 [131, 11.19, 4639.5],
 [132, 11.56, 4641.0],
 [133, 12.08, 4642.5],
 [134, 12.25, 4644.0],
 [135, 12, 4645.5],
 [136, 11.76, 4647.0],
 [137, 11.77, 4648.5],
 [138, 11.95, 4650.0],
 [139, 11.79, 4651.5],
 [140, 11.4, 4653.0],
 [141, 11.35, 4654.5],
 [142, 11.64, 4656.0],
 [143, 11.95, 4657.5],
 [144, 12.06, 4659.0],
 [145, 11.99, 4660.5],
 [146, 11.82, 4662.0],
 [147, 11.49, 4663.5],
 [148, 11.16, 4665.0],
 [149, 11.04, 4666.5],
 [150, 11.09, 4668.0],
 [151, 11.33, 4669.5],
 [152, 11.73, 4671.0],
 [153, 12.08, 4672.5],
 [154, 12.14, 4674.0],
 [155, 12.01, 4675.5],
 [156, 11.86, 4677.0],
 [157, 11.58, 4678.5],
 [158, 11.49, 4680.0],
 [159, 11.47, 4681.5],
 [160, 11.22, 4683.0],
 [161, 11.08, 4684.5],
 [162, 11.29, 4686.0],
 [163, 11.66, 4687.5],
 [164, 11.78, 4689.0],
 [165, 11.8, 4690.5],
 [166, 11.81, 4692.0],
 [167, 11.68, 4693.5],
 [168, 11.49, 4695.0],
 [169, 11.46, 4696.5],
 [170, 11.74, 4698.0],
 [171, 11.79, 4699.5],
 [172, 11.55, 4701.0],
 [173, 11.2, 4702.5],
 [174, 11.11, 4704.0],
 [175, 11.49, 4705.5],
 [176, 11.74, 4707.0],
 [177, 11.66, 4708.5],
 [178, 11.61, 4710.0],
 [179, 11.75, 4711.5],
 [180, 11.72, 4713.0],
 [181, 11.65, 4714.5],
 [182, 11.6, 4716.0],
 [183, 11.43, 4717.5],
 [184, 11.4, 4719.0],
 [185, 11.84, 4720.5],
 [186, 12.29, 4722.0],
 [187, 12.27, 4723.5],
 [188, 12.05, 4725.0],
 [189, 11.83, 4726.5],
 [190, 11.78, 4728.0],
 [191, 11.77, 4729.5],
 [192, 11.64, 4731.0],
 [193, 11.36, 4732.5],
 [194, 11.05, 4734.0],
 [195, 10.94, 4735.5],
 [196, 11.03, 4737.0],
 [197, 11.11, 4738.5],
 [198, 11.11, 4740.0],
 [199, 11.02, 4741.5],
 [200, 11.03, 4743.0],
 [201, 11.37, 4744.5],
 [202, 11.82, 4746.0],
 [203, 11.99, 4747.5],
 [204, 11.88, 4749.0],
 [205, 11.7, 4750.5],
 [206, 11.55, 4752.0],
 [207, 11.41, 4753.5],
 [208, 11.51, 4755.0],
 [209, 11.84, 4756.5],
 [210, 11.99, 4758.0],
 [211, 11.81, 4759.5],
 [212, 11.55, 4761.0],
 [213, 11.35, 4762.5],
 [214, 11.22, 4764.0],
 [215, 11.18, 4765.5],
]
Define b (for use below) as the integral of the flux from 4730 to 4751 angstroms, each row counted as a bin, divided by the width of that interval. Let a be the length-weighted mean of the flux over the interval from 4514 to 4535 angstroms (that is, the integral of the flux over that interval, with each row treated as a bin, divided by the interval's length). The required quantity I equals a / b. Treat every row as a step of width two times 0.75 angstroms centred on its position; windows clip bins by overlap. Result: 1.01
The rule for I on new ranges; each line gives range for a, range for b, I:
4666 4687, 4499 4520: 1.00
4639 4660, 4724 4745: 1.04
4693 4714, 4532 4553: 1.02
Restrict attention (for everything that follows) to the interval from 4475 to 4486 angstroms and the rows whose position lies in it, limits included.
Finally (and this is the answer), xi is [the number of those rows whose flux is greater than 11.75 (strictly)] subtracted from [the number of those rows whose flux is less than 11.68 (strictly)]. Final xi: 3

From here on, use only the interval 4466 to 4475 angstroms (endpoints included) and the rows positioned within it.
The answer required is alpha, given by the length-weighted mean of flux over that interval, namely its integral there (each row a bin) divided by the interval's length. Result 10.85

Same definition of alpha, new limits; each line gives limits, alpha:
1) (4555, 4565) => 11.72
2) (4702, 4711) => 11.48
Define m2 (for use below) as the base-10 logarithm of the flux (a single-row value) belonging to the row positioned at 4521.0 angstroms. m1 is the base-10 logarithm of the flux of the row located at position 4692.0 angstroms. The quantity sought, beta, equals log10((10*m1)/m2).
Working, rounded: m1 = 1.072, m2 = 1.053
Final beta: 1.01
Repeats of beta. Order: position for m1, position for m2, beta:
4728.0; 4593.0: 1.01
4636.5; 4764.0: 1.00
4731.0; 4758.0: 0.99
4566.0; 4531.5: 1.01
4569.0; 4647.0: 1.00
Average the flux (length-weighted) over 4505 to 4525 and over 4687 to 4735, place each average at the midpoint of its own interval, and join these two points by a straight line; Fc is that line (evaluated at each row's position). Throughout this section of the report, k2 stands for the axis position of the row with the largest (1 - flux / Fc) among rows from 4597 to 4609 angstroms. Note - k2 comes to 4602.0 angstroms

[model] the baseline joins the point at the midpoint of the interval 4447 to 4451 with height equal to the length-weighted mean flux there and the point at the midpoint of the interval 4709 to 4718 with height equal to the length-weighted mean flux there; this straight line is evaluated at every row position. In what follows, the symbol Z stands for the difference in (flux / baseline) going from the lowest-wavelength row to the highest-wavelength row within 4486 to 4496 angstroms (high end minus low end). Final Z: -0.06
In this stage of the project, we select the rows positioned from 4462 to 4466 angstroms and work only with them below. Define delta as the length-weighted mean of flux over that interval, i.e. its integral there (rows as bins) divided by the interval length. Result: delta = 10.8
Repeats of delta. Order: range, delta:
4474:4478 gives 11.4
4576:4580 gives 12.3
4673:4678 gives 12.0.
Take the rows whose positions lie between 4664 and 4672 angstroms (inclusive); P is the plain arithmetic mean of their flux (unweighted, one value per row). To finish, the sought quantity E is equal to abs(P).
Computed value 11.27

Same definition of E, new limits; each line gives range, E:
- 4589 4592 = 10.68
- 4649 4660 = 11.73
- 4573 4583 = 11.97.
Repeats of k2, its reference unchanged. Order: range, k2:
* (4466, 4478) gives 4470.0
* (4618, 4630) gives 4627.5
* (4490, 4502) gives 4491.0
